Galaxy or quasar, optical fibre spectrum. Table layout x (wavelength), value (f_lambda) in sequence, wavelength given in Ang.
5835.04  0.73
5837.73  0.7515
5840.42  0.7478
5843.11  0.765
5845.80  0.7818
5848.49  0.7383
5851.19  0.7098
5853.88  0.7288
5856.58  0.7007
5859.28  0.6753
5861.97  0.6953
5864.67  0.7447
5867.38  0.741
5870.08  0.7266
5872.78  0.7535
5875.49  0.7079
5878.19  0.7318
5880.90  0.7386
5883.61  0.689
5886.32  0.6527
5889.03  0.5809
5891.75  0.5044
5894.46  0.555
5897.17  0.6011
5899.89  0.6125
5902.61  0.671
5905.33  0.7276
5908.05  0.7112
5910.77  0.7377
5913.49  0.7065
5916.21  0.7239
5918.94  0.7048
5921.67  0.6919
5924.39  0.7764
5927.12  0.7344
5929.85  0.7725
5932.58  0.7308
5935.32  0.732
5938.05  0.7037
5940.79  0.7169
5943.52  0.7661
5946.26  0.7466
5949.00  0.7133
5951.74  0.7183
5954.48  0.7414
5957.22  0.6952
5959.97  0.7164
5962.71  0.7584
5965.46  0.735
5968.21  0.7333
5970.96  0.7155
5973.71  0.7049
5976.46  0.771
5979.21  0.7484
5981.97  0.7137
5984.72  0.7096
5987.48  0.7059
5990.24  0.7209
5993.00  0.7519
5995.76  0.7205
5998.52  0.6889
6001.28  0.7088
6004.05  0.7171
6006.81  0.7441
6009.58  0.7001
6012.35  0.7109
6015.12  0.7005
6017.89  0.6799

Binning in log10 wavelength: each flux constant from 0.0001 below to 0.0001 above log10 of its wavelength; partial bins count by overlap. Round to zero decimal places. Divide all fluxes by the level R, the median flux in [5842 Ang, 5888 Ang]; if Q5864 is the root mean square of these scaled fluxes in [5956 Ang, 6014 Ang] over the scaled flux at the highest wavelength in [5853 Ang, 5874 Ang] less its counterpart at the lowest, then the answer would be 29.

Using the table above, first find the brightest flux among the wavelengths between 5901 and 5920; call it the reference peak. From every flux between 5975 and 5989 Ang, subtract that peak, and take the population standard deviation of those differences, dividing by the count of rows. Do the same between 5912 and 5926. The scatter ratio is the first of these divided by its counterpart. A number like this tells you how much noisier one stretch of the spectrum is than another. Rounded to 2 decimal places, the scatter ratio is 0.86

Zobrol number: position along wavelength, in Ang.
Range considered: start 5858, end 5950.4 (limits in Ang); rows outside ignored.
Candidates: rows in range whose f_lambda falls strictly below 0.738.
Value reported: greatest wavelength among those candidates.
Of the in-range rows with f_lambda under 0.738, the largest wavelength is 5949.00 Ang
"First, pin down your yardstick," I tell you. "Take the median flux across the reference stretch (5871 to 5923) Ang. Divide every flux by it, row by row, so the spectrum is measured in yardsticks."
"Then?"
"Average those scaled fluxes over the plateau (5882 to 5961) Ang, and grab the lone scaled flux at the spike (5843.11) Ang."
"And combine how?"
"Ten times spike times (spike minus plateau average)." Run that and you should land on 1.1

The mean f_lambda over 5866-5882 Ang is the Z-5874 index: 0.733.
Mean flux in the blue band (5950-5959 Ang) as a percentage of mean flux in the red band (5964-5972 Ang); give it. 99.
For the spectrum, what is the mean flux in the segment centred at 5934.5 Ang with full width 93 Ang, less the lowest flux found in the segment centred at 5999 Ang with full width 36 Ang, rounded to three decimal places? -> 0.016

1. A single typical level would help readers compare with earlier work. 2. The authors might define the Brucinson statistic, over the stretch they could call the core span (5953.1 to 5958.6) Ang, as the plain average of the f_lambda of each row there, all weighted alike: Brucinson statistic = 0.718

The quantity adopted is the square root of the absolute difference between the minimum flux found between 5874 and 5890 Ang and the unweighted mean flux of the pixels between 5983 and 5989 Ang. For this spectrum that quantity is 0.36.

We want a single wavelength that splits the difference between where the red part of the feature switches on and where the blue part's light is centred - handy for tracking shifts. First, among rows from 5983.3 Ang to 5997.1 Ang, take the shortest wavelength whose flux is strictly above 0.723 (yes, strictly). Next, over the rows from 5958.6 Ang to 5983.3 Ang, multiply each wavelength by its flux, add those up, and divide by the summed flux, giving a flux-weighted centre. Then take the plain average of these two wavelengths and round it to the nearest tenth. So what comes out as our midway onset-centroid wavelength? 5982.0 Ang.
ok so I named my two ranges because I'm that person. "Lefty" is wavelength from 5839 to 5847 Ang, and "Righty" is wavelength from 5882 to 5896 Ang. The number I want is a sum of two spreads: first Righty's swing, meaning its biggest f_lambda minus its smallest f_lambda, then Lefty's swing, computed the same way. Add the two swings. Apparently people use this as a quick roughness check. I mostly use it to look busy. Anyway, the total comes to 0.22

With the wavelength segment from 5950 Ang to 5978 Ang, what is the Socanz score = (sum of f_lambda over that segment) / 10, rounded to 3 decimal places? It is 0.729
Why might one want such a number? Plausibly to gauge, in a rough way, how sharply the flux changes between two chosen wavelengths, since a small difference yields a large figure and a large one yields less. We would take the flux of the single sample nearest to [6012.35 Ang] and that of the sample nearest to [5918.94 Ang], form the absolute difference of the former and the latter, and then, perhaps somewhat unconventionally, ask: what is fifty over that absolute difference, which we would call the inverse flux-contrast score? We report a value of 8197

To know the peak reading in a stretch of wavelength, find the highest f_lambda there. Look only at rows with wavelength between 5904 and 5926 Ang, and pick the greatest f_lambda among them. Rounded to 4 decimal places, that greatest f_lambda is 0.7764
